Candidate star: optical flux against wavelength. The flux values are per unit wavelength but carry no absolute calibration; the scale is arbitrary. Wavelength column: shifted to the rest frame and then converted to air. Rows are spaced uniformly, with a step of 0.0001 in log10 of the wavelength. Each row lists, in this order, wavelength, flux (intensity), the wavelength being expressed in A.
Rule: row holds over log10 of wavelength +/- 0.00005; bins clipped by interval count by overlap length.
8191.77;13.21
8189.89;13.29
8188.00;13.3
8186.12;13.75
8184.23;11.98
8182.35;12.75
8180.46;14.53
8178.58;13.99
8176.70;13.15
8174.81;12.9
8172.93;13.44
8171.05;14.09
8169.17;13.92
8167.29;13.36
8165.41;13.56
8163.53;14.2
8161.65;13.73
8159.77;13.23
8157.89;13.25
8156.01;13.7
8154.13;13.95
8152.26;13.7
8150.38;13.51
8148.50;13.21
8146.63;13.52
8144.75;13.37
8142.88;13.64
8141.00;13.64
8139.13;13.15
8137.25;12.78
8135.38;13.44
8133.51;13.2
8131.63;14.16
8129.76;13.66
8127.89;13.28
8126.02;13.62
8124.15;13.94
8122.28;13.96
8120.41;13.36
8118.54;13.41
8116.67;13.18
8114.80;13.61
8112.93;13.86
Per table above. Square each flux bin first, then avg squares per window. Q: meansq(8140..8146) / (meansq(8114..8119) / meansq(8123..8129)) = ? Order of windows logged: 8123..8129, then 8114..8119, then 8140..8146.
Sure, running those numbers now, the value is 190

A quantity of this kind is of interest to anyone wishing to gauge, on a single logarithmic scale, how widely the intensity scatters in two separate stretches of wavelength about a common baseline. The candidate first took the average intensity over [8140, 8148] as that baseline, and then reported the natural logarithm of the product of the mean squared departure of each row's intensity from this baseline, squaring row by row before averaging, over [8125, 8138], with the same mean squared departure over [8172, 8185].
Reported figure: -2.2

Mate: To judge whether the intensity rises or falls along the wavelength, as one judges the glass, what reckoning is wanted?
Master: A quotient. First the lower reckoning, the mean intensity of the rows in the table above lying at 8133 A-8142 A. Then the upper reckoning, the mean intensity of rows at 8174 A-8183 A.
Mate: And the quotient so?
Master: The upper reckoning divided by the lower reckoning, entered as 1.02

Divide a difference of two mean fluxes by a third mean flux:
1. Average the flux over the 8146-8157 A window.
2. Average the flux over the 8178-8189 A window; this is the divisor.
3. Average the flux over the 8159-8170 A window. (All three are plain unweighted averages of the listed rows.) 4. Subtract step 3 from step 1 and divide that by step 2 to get -0.005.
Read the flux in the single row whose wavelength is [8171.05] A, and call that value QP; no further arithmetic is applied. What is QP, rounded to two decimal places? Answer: 14.09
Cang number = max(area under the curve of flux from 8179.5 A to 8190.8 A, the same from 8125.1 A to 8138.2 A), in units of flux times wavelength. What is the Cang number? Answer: 176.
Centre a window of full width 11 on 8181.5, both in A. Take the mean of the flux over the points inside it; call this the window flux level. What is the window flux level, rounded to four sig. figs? 13.36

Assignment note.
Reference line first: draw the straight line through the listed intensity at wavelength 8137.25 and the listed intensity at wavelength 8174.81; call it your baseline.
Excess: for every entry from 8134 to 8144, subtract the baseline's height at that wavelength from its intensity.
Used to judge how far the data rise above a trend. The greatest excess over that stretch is 0.85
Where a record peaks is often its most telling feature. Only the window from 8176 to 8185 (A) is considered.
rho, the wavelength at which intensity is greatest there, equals 8180.46 A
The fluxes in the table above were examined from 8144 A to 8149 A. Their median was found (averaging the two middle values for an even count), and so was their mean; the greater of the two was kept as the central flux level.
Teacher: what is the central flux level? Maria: 13.4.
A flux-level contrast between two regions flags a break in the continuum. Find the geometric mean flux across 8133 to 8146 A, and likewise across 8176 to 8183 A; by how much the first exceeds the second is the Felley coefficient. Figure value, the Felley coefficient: -0.27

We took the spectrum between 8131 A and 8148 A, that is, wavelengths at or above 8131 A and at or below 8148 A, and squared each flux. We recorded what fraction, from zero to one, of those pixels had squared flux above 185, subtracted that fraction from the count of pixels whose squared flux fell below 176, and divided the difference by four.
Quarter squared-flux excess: 0.7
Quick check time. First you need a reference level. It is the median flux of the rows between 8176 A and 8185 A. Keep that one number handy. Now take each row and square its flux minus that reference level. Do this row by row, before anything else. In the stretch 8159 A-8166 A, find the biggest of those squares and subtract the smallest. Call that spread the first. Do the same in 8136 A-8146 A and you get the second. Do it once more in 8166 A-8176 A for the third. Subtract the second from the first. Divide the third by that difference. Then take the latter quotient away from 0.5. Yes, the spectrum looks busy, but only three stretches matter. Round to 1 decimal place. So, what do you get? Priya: -0.5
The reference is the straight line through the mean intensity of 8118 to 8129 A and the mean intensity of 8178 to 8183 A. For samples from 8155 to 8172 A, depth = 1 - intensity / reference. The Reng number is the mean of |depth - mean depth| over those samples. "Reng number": 0.021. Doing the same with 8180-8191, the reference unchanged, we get 0.043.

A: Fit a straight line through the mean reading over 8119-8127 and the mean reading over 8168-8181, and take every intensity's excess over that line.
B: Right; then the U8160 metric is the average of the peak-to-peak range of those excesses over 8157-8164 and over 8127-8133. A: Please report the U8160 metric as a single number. 0.93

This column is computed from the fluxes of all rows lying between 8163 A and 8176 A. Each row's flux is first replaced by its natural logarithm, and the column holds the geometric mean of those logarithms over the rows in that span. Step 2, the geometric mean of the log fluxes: 2.61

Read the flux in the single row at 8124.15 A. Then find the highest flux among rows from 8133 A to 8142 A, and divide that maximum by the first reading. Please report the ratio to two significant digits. 0.98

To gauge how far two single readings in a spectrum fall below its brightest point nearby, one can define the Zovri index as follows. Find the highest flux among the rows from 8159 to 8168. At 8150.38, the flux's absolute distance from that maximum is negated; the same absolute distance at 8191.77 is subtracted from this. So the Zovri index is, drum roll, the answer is -1.68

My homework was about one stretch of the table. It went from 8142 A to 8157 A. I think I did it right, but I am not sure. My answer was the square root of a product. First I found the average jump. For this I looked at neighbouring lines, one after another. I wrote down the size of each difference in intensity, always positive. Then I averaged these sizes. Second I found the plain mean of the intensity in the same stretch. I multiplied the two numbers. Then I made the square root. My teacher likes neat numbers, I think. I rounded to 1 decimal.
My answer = 1.8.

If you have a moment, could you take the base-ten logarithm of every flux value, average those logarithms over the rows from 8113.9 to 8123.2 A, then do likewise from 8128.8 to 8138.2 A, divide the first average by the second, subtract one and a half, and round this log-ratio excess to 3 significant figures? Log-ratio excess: -0.498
